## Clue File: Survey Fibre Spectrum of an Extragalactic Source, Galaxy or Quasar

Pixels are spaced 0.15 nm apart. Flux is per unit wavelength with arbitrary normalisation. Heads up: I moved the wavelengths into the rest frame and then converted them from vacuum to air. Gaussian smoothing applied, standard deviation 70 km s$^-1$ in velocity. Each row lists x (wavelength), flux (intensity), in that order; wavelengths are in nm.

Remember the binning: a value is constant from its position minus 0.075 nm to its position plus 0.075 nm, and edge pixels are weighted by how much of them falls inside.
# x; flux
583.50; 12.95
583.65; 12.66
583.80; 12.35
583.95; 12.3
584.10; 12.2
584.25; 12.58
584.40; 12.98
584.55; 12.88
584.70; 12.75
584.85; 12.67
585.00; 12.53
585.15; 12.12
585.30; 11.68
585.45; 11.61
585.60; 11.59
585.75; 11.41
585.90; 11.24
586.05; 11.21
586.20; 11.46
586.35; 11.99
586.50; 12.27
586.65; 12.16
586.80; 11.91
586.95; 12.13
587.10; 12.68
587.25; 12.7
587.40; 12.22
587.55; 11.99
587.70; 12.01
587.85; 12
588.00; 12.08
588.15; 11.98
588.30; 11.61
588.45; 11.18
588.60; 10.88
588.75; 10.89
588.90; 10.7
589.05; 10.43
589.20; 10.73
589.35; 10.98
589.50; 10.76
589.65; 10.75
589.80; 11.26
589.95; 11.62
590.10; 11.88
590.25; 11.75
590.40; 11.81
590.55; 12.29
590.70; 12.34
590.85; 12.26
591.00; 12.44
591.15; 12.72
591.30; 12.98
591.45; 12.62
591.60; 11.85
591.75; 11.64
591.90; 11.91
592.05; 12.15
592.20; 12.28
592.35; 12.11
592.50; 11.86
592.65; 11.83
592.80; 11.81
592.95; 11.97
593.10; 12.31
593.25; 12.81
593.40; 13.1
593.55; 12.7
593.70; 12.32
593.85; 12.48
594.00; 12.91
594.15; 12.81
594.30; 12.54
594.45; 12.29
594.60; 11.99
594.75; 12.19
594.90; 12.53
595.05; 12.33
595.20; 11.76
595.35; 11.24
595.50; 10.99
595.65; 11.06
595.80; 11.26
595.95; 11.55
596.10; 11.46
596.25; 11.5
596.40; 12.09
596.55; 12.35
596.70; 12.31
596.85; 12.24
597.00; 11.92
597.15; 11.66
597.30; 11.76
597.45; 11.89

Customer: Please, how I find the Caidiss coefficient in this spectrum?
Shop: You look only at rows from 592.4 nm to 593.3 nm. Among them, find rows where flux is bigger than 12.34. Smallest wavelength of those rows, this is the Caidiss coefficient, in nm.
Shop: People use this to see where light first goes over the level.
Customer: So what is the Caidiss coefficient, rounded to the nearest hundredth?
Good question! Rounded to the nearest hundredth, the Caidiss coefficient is 593.25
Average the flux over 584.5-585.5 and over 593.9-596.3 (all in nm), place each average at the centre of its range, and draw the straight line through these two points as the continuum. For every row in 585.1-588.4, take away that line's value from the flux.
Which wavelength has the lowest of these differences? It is 586.05 nm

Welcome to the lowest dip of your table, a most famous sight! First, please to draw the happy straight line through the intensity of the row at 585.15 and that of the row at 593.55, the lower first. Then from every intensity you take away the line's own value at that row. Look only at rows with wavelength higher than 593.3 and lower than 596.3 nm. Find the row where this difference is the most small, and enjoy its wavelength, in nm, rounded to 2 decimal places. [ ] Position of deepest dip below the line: 595.50 nm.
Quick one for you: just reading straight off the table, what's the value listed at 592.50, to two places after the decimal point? 11.86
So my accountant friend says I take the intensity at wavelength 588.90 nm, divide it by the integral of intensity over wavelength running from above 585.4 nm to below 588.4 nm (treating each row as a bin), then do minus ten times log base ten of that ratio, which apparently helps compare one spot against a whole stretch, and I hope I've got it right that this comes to 5.24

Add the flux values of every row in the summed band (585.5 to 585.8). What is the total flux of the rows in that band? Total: 23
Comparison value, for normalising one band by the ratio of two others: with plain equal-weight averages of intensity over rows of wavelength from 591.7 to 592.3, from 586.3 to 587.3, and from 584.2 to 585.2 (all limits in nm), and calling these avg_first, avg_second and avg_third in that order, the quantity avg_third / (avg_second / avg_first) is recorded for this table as 12.4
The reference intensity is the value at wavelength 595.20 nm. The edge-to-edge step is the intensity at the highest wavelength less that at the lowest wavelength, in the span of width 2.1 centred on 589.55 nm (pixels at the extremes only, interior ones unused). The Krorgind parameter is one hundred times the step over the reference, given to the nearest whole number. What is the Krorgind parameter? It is 12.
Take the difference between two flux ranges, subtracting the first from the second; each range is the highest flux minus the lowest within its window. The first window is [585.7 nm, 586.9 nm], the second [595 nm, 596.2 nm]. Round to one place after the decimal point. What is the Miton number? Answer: 0.3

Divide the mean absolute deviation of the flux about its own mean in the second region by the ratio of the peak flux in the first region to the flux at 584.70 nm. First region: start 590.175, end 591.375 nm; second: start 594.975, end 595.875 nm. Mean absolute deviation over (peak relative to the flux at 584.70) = 0.40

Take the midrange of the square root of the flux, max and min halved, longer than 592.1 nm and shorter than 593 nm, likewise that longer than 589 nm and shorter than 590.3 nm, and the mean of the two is 3.40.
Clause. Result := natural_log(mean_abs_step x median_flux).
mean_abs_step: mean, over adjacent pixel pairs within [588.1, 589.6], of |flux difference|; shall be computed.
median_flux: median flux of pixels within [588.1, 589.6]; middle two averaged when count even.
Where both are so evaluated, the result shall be 1.0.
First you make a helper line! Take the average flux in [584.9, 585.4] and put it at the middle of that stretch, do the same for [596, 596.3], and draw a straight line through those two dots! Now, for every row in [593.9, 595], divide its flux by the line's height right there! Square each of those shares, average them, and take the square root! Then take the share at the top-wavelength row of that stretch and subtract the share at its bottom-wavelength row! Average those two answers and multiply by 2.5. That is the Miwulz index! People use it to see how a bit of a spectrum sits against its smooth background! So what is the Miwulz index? 1.31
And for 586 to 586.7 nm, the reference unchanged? 1.33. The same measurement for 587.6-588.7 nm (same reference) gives 1.11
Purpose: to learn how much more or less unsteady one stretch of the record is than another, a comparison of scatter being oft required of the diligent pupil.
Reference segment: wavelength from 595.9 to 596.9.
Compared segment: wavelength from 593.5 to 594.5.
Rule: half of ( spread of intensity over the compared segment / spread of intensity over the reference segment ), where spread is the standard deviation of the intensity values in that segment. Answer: 0.3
